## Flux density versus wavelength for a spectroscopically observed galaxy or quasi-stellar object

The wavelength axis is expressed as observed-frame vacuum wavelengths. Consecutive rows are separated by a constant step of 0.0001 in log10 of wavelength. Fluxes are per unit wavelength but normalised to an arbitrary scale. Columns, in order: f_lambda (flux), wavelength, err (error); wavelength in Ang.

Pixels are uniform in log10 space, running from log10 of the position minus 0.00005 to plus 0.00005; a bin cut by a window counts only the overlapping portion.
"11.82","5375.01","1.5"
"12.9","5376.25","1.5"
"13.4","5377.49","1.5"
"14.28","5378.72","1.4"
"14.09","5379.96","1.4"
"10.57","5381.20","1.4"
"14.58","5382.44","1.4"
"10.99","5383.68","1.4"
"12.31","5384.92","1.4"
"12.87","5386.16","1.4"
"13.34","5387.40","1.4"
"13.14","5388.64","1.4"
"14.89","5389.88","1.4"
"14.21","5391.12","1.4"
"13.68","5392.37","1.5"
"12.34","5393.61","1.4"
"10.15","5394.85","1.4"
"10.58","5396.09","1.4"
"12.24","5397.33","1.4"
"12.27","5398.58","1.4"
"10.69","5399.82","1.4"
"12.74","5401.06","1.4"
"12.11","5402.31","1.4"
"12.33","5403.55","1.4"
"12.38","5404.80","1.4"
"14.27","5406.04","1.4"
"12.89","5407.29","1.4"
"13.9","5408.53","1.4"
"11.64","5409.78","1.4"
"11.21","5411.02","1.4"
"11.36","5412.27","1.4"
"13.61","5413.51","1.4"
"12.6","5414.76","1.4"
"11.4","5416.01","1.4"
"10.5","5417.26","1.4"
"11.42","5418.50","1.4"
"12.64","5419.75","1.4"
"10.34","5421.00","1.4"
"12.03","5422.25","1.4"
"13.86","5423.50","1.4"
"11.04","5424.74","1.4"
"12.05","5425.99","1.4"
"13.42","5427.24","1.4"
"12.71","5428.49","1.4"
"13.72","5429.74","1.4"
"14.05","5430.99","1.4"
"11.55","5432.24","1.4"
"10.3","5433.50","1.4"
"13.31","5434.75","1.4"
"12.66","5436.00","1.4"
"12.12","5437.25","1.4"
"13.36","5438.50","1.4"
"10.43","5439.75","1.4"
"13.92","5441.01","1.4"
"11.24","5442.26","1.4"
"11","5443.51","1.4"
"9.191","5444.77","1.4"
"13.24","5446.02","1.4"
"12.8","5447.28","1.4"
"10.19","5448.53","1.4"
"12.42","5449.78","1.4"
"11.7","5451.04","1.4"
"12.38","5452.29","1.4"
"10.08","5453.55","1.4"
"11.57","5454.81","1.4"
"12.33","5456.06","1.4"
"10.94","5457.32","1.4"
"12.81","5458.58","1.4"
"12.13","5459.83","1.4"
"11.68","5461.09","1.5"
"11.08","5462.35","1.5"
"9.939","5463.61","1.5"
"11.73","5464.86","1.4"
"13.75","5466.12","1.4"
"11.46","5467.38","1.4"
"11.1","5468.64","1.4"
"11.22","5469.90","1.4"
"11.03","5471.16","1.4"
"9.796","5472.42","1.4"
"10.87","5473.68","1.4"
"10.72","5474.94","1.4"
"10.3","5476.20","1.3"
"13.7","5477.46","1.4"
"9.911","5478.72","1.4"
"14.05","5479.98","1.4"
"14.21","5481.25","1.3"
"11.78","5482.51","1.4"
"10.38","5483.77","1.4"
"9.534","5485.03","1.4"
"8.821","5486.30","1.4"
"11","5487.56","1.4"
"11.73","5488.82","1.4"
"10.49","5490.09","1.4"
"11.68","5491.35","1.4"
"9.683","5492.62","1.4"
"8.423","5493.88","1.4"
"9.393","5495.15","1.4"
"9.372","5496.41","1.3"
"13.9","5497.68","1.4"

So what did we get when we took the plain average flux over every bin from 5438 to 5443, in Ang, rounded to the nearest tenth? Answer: 12.2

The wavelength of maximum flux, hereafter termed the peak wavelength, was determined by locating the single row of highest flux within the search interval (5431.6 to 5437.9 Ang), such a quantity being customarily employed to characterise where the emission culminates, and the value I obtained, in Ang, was 5434.75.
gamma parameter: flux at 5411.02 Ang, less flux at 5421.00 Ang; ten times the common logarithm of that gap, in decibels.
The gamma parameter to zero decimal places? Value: -1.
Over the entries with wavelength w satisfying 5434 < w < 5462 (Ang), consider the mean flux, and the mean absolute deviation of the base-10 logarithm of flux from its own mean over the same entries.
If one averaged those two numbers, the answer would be 6.0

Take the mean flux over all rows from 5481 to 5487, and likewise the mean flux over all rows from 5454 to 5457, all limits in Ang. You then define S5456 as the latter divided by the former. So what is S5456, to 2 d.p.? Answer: 1.09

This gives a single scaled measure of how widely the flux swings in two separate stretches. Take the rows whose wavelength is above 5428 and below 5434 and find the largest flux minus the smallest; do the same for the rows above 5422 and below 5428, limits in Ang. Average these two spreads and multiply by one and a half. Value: 4.9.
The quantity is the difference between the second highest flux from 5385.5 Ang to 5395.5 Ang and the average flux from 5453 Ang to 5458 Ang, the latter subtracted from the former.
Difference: 3.0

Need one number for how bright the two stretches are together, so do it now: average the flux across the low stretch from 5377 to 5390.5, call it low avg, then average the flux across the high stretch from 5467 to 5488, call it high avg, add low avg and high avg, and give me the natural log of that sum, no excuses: 3.19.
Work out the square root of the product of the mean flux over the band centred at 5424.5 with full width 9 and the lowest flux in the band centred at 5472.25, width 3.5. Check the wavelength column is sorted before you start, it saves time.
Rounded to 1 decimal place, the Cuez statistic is 10.9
